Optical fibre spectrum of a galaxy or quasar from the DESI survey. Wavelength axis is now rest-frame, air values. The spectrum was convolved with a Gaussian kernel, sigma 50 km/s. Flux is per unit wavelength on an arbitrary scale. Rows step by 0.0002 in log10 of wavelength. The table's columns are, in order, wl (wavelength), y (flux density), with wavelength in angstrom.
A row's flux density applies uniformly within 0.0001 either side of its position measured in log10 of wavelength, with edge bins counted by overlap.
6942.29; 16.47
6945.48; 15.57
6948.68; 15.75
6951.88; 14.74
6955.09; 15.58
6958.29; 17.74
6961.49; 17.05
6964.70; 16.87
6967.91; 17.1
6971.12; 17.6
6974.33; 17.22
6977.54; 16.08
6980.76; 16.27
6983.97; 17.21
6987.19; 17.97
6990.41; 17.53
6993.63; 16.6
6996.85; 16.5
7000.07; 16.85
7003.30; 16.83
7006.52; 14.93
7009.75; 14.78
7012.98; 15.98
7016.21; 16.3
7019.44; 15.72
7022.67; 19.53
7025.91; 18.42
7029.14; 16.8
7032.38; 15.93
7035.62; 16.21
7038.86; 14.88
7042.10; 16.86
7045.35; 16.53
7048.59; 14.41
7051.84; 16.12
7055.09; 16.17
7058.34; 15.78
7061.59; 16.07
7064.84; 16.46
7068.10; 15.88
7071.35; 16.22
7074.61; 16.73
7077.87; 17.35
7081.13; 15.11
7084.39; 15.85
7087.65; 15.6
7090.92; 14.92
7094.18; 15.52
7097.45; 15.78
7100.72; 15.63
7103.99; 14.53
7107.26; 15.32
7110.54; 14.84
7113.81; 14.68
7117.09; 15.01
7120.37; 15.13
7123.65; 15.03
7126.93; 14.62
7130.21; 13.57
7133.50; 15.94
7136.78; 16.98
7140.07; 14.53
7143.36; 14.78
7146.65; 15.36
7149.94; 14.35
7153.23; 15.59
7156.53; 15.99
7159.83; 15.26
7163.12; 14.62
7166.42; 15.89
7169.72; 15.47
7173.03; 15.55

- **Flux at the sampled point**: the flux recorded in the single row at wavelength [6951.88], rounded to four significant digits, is 14.74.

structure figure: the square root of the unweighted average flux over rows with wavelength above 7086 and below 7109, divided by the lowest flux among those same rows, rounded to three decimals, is 0.269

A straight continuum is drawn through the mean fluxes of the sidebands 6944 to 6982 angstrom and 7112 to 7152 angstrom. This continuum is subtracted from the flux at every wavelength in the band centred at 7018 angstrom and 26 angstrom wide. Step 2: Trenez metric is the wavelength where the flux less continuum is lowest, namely 7009.75 angstrom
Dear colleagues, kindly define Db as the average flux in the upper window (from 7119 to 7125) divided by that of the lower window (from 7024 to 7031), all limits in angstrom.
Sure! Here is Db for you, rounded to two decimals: 0.86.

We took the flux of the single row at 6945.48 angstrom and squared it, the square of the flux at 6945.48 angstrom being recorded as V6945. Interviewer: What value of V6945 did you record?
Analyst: 242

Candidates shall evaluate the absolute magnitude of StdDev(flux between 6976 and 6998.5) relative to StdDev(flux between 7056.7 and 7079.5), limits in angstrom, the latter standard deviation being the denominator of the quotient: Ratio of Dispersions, 1.3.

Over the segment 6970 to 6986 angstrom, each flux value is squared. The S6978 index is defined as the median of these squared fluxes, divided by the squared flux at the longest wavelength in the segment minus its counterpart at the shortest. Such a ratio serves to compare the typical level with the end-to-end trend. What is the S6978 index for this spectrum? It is -22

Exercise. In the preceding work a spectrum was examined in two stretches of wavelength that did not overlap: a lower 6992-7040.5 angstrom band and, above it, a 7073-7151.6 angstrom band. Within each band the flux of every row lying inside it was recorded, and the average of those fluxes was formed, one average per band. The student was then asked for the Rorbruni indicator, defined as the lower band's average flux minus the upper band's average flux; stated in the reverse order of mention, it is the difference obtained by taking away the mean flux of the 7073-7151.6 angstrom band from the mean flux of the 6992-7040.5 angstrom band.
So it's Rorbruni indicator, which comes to 1.1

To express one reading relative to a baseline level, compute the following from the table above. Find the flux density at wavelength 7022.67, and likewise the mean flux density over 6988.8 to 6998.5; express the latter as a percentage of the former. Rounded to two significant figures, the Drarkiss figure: 86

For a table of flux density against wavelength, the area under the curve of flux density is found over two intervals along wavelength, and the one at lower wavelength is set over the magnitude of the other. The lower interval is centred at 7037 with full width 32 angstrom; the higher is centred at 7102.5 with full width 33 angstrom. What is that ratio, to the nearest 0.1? 1.1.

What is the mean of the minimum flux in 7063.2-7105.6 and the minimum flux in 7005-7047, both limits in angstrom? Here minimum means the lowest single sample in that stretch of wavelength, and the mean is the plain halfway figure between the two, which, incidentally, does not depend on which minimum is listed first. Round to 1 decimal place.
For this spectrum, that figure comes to 14.7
